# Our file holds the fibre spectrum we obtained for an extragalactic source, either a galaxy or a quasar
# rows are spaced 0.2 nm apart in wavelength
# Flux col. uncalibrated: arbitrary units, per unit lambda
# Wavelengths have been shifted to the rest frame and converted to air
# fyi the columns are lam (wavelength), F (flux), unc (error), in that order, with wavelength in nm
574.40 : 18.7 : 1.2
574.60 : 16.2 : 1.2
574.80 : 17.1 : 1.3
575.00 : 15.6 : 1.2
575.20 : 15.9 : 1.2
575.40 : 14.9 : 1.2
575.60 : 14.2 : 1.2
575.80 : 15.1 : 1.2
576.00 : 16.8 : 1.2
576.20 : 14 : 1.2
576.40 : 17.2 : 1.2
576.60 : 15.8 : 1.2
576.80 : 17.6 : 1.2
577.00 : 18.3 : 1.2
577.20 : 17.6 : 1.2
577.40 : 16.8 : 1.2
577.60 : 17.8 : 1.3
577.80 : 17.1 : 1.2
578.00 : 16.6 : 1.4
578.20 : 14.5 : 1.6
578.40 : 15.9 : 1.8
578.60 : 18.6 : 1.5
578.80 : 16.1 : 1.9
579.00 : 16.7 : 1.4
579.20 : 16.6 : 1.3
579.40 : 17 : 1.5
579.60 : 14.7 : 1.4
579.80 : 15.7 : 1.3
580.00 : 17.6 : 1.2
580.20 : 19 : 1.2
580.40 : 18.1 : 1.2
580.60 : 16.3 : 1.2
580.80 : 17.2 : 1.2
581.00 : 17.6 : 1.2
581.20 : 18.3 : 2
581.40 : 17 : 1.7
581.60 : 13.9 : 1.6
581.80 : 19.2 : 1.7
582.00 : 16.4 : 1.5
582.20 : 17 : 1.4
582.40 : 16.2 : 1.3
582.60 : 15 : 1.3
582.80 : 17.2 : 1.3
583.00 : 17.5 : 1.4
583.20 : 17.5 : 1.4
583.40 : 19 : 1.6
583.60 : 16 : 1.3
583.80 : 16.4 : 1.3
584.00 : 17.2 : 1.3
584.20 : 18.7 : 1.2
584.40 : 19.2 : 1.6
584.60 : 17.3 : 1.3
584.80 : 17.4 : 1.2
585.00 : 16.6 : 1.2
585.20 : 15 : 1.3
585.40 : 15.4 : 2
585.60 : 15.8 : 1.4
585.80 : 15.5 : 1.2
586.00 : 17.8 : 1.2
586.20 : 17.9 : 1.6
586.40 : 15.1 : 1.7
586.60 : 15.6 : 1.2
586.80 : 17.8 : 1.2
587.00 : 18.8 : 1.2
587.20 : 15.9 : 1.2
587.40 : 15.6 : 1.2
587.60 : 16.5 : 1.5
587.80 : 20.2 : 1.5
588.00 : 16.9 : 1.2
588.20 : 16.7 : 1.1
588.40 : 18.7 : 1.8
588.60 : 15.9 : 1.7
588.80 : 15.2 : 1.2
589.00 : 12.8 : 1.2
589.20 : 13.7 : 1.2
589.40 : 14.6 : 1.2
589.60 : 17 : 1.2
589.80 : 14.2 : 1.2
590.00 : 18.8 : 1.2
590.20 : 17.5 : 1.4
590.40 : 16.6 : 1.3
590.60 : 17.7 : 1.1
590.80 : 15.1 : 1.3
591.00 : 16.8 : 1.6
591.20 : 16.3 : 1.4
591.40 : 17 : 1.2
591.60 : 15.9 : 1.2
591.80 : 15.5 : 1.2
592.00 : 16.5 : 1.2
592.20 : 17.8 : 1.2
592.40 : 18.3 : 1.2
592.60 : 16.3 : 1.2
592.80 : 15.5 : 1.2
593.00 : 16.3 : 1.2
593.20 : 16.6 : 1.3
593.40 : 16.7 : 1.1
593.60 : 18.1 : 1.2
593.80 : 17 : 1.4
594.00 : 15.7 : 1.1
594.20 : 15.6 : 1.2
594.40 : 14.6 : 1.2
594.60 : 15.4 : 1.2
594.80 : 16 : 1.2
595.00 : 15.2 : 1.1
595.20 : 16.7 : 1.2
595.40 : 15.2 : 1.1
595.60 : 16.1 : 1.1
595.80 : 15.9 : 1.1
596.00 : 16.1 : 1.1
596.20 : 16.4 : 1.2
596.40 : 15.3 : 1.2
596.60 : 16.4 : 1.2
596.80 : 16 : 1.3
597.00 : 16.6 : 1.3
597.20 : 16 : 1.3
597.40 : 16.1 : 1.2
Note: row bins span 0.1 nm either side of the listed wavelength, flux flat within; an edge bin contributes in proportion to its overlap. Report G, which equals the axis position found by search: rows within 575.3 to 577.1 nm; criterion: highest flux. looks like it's 577.00 nm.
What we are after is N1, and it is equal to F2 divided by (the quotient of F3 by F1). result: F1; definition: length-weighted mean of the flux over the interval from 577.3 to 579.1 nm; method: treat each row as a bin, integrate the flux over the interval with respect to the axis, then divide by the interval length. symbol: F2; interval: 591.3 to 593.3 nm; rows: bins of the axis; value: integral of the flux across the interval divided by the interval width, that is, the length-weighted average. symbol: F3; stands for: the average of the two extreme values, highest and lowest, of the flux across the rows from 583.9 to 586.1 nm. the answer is 16.2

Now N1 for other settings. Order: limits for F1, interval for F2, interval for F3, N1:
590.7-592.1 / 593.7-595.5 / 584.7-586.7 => 15.4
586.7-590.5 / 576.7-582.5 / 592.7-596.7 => 17.1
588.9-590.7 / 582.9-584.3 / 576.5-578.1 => 16.3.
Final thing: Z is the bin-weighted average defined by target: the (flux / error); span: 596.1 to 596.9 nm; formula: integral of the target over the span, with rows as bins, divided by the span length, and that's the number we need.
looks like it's 13.1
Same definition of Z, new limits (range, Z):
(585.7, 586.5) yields 12.0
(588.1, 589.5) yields 11.7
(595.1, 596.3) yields 14.2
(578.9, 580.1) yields 12.2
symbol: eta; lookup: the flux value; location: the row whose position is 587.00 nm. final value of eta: 18.8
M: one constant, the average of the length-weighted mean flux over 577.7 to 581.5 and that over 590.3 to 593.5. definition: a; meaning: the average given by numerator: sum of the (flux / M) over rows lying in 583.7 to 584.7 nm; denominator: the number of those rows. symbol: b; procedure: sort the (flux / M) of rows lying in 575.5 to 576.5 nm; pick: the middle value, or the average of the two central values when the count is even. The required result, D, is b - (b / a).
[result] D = 0.053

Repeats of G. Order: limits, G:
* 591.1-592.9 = 592.40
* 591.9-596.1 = 592.40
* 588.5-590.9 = 590.00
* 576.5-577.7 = 577.00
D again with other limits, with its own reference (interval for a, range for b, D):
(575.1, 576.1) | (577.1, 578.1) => -0.089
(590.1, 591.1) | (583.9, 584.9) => 0.002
